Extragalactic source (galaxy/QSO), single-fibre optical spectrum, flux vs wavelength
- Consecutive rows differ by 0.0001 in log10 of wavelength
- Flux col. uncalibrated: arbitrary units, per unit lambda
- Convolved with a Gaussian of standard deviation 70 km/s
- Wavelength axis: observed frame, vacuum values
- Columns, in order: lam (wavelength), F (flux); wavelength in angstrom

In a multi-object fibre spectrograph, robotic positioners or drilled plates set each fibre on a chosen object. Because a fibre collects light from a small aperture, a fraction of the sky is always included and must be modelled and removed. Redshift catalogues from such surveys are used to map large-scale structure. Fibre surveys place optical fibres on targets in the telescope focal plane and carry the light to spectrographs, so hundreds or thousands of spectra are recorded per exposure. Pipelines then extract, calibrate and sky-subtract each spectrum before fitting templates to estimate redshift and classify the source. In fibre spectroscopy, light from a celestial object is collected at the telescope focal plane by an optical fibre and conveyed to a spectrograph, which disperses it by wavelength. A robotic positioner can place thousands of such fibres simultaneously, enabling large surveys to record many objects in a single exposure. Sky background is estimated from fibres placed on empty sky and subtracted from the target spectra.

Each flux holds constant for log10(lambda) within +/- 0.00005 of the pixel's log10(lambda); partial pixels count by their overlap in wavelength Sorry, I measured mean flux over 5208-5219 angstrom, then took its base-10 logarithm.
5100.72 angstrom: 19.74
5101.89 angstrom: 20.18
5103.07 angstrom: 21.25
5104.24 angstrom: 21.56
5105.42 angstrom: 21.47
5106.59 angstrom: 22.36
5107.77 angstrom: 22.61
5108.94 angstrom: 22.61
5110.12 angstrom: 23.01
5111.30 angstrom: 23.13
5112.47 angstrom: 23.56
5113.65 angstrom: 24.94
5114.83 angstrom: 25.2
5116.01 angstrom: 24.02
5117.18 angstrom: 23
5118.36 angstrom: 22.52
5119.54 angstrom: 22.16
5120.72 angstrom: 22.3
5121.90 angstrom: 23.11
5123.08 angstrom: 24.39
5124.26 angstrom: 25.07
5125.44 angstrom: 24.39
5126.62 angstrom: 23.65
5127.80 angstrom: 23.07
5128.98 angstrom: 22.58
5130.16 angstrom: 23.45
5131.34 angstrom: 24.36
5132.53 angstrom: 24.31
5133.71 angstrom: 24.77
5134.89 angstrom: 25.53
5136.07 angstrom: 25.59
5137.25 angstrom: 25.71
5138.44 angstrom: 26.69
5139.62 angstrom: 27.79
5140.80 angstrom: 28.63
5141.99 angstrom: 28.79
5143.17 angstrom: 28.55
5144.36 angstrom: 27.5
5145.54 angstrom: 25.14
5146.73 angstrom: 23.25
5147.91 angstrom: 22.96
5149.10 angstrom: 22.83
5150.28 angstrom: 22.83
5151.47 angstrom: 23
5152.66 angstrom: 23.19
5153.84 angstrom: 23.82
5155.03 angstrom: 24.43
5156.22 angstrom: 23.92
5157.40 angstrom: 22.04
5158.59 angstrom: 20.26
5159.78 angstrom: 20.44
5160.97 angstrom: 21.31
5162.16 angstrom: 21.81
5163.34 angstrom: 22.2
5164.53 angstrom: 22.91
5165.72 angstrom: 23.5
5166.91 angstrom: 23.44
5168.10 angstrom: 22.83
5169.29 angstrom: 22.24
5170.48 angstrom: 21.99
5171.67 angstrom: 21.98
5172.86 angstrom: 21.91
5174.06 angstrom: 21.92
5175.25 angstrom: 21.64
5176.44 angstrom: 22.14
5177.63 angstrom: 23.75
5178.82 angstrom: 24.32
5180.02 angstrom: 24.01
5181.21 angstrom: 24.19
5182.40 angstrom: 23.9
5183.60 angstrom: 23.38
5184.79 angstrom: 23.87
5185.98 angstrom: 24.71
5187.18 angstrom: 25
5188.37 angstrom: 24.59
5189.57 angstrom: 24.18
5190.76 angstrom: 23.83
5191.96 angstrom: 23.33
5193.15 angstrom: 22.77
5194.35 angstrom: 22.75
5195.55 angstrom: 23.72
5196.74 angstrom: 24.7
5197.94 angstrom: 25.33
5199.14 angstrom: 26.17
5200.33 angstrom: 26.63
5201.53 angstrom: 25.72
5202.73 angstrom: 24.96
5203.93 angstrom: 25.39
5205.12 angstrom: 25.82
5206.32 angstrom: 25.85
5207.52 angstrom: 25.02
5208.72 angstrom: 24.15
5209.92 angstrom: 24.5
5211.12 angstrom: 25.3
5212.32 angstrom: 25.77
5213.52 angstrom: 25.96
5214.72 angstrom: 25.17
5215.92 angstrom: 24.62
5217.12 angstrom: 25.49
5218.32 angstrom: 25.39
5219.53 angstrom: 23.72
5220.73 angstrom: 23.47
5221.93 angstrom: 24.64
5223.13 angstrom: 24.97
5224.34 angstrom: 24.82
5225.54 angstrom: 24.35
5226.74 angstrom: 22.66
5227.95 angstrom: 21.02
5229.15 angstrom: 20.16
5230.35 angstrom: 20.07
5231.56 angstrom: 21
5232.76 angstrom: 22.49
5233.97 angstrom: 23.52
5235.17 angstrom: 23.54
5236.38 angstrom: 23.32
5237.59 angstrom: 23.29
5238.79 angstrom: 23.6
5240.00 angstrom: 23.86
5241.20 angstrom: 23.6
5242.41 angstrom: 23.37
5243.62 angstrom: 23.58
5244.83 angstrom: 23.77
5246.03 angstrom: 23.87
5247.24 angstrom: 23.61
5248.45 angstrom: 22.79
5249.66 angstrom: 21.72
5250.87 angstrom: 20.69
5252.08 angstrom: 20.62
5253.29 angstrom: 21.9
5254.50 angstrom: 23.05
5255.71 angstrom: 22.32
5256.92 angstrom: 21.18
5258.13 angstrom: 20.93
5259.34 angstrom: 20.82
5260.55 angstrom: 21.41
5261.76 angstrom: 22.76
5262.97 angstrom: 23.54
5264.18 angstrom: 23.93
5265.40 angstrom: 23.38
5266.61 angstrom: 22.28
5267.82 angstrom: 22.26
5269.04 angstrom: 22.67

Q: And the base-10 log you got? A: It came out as 1.40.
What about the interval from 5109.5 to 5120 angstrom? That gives 1.37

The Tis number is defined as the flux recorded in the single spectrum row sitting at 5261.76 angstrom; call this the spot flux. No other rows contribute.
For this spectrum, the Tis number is 22.76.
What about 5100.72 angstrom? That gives 19.74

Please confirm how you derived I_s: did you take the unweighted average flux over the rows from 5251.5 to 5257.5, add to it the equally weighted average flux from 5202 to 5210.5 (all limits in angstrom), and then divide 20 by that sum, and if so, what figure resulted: 0.426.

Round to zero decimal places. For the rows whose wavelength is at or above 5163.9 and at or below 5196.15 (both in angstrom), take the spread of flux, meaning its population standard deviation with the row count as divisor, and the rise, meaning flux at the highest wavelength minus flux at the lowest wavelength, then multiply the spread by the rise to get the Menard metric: 1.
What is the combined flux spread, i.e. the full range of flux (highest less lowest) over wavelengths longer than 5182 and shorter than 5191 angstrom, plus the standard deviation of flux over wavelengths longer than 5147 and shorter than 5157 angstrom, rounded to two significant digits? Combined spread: 2.2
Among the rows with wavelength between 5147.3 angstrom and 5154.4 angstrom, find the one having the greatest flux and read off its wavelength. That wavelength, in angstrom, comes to 5153.84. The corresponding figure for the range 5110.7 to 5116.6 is 5114.83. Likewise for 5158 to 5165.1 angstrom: 5164.53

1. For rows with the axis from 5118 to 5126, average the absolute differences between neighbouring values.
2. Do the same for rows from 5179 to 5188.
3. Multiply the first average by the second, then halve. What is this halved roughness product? 0.14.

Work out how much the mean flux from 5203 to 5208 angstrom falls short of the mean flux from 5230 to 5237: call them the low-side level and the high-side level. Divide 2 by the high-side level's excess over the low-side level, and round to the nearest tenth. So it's -0.6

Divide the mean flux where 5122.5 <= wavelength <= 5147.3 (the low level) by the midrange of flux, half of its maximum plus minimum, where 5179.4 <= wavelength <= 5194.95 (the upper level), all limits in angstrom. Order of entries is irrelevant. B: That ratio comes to 1.06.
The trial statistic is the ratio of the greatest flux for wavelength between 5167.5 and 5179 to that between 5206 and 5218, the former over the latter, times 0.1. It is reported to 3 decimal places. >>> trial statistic 0.094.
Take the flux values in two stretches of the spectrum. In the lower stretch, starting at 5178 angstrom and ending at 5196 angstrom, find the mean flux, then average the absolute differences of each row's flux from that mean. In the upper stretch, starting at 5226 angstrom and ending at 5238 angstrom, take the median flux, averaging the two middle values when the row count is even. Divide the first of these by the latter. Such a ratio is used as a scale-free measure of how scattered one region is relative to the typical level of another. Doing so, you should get 0.02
